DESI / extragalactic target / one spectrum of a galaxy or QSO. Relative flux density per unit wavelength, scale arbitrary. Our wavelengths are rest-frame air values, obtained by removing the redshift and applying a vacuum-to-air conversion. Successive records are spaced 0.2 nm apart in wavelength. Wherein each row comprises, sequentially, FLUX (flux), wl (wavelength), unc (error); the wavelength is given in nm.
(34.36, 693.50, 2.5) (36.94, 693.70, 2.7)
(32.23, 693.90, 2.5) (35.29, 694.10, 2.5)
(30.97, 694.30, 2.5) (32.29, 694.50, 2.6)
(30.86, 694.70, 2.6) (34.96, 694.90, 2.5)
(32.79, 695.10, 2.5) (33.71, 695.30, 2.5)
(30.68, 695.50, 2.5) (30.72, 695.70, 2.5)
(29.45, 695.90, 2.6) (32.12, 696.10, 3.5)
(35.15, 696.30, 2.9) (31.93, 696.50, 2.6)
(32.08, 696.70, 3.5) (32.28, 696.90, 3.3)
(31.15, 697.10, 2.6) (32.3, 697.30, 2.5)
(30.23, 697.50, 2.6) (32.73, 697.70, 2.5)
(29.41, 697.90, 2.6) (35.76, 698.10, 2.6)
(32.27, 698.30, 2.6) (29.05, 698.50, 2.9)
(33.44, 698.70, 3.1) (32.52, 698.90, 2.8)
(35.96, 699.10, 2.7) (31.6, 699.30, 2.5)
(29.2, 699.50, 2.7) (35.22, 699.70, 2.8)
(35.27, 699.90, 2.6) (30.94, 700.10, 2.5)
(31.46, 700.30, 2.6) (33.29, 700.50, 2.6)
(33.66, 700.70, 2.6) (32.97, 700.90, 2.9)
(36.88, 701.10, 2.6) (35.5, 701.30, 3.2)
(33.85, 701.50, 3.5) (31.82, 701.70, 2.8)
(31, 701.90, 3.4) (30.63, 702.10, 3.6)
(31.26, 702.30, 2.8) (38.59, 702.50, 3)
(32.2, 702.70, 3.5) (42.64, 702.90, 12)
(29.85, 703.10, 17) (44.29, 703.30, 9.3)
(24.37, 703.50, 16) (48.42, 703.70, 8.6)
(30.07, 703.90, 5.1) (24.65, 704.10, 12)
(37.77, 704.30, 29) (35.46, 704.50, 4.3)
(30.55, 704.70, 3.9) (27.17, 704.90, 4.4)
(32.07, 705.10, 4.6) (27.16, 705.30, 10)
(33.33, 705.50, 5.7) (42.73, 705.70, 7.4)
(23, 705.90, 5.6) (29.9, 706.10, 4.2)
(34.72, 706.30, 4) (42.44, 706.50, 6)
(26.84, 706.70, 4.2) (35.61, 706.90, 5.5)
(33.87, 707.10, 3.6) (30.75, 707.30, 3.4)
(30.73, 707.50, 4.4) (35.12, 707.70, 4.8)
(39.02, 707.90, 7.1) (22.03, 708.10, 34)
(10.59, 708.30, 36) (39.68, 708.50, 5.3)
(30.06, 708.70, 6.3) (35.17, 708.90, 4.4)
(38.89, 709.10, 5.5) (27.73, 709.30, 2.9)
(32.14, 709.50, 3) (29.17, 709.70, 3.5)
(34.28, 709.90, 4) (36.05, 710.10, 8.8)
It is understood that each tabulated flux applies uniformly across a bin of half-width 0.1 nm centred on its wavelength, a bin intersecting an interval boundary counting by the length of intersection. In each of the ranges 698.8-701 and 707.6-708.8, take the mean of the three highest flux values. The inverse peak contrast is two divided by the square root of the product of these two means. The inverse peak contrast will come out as 0.0545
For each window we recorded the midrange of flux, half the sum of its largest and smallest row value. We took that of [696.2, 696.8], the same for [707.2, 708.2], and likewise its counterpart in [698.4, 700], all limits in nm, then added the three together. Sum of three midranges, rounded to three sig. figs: 96.6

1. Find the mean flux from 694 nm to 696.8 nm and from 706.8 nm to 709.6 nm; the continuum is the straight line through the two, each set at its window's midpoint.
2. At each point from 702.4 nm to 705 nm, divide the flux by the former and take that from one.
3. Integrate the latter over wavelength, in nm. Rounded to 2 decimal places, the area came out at -0.20 nm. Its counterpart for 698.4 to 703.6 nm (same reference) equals -0.22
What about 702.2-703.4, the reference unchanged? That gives -0.17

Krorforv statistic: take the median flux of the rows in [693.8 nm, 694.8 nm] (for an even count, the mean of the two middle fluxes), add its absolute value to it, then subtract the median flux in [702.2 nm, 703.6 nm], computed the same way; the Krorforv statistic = 32.3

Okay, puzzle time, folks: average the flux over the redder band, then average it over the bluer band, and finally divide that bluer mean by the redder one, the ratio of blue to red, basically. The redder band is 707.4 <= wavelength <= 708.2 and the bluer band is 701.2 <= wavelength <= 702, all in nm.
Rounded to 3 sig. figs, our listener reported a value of 1.04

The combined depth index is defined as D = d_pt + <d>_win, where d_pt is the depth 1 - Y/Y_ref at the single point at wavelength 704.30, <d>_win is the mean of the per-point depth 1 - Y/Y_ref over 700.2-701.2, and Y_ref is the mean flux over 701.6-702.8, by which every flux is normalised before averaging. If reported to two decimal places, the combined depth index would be -0.19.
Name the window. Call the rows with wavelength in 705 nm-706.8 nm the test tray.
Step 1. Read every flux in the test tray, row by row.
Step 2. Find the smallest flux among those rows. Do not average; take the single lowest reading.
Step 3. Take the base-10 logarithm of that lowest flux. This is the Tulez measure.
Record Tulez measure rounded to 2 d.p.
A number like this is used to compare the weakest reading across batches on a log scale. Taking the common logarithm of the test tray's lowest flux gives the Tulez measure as 1.36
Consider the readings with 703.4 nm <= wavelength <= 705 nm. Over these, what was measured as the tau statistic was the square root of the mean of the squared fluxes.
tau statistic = 33.2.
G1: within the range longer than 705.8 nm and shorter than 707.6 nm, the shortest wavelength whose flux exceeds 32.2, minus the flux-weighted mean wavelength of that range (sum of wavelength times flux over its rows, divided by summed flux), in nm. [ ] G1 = -0.42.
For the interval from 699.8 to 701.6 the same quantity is -0.81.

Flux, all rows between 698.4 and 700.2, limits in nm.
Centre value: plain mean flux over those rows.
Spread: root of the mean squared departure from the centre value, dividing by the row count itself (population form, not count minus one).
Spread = 2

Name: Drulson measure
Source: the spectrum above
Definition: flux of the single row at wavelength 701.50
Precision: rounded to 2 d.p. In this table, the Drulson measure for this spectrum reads 33.85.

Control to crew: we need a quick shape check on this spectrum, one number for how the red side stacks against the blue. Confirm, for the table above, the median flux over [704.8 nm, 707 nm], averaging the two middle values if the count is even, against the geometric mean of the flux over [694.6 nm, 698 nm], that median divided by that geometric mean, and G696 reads 1.01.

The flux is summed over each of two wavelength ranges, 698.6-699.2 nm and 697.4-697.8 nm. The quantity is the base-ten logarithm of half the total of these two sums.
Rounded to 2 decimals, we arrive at 1.92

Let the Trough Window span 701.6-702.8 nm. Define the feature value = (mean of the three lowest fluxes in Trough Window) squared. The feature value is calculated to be 959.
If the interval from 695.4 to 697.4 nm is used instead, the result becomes 917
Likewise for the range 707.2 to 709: 437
